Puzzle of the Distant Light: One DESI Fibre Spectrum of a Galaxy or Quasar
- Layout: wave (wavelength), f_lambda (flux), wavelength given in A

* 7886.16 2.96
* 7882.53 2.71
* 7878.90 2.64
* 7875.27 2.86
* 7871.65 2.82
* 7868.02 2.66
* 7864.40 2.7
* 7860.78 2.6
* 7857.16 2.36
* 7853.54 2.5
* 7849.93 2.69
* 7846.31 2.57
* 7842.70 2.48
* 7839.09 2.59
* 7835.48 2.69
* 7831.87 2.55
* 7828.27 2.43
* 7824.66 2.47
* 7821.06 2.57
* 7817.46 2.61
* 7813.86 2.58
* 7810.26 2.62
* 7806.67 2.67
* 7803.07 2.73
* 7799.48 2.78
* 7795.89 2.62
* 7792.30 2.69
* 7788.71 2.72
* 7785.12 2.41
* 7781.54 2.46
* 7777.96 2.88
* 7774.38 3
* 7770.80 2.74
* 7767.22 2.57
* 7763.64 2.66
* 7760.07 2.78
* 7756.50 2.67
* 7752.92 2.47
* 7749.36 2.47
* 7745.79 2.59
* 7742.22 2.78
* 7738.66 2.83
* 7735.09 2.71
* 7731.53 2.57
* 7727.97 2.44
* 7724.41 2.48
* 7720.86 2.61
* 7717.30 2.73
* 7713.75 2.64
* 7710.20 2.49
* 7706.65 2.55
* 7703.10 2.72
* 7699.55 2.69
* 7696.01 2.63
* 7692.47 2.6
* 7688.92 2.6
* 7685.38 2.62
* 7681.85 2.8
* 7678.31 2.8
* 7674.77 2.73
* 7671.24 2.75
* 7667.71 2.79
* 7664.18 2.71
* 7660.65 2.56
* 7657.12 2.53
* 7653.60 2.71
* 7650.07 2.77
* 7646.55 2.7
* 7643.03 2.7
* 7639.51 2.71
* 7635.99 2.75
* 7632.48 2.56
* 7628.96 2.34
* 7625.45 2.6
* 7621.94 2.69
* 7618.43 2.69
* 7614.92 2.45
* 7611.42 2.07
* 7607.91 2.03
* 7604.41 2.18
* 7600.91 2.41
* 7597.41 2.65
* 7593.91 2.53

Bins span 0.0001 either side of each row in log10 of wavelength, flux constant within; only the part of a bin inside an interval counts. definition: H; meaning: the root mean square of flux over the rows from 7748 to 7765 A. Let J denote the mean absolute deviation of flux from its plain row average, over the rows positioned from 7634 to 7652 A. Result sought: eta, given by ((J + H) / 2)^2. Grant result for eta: 1.74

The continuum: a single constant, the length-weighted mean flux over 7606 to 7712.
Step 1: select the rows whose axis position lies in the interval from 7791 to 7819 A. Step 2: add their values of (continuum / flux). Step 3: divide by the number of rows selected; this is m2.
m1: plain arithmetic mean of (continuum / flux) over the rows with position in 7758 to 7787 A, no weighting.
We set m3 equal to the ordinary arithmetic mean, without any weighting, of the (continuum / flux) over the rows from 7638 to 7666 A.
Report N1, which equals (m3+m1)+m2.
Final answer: 2.93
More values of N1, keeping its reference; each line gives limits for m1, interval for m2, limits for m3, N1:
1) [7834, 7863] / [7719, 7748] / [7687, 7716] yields 3.02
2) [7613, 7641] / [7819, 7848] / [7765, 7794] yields 3.01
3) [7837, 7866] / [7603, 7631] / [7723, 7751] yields 3.13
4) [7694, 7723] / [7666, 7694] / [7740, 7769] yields 2.95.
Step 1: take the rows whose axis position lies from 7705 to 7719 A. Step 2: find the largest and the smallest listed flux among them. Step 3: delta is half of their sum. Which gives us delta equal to 2.61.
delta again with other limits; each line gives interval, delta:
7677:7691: 2.70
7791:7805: 2.70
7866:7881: 2.75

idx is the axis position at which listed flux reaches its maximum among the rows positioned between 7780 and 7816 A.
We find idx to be 7799.48 A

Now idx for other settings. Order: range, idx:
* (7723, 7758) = 7738.66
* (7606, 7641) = 7635.99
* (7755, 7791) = 7774.38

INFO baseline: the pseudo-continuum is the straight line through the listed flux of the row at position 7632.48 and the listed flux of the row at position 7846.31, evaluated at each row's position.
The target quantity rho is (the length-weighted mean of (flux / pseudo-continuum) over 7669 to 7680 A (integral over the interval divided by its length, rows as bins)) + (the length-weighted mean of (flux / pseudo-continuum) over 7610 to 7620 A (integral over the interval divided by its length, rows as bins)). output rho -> 2.02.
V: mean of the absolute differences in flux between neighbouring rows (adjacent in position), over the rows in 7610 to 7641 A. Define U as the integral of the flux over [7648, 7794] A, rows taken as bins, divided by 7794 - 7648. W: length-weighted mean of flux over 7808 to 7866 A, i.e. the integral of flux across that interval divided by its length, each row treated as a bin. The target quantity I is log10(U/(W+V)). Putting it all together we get -0.013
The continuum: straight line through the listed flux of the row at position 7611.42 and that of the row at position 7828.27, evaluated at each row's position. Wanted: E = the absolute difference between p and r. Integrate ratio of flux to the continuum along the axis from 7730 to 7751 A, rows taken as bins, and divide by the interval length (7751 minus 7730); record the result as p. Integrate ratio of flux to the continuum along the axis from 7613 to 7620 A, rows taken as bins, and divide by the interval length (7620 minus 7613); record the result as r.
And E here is 0.065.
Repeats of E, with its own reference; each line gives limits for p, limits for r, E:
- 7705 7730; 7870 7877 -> 0.007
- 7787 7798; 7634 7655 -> 0.151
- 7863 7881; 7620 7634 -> 0.123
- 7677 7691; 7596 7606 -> 0.058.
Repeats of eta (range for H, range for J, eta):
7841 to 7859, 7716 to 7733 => 1.70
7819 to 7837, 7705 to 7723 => 1.70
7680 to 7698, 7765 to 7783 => 1.99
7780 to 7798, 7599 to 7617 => 1.88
